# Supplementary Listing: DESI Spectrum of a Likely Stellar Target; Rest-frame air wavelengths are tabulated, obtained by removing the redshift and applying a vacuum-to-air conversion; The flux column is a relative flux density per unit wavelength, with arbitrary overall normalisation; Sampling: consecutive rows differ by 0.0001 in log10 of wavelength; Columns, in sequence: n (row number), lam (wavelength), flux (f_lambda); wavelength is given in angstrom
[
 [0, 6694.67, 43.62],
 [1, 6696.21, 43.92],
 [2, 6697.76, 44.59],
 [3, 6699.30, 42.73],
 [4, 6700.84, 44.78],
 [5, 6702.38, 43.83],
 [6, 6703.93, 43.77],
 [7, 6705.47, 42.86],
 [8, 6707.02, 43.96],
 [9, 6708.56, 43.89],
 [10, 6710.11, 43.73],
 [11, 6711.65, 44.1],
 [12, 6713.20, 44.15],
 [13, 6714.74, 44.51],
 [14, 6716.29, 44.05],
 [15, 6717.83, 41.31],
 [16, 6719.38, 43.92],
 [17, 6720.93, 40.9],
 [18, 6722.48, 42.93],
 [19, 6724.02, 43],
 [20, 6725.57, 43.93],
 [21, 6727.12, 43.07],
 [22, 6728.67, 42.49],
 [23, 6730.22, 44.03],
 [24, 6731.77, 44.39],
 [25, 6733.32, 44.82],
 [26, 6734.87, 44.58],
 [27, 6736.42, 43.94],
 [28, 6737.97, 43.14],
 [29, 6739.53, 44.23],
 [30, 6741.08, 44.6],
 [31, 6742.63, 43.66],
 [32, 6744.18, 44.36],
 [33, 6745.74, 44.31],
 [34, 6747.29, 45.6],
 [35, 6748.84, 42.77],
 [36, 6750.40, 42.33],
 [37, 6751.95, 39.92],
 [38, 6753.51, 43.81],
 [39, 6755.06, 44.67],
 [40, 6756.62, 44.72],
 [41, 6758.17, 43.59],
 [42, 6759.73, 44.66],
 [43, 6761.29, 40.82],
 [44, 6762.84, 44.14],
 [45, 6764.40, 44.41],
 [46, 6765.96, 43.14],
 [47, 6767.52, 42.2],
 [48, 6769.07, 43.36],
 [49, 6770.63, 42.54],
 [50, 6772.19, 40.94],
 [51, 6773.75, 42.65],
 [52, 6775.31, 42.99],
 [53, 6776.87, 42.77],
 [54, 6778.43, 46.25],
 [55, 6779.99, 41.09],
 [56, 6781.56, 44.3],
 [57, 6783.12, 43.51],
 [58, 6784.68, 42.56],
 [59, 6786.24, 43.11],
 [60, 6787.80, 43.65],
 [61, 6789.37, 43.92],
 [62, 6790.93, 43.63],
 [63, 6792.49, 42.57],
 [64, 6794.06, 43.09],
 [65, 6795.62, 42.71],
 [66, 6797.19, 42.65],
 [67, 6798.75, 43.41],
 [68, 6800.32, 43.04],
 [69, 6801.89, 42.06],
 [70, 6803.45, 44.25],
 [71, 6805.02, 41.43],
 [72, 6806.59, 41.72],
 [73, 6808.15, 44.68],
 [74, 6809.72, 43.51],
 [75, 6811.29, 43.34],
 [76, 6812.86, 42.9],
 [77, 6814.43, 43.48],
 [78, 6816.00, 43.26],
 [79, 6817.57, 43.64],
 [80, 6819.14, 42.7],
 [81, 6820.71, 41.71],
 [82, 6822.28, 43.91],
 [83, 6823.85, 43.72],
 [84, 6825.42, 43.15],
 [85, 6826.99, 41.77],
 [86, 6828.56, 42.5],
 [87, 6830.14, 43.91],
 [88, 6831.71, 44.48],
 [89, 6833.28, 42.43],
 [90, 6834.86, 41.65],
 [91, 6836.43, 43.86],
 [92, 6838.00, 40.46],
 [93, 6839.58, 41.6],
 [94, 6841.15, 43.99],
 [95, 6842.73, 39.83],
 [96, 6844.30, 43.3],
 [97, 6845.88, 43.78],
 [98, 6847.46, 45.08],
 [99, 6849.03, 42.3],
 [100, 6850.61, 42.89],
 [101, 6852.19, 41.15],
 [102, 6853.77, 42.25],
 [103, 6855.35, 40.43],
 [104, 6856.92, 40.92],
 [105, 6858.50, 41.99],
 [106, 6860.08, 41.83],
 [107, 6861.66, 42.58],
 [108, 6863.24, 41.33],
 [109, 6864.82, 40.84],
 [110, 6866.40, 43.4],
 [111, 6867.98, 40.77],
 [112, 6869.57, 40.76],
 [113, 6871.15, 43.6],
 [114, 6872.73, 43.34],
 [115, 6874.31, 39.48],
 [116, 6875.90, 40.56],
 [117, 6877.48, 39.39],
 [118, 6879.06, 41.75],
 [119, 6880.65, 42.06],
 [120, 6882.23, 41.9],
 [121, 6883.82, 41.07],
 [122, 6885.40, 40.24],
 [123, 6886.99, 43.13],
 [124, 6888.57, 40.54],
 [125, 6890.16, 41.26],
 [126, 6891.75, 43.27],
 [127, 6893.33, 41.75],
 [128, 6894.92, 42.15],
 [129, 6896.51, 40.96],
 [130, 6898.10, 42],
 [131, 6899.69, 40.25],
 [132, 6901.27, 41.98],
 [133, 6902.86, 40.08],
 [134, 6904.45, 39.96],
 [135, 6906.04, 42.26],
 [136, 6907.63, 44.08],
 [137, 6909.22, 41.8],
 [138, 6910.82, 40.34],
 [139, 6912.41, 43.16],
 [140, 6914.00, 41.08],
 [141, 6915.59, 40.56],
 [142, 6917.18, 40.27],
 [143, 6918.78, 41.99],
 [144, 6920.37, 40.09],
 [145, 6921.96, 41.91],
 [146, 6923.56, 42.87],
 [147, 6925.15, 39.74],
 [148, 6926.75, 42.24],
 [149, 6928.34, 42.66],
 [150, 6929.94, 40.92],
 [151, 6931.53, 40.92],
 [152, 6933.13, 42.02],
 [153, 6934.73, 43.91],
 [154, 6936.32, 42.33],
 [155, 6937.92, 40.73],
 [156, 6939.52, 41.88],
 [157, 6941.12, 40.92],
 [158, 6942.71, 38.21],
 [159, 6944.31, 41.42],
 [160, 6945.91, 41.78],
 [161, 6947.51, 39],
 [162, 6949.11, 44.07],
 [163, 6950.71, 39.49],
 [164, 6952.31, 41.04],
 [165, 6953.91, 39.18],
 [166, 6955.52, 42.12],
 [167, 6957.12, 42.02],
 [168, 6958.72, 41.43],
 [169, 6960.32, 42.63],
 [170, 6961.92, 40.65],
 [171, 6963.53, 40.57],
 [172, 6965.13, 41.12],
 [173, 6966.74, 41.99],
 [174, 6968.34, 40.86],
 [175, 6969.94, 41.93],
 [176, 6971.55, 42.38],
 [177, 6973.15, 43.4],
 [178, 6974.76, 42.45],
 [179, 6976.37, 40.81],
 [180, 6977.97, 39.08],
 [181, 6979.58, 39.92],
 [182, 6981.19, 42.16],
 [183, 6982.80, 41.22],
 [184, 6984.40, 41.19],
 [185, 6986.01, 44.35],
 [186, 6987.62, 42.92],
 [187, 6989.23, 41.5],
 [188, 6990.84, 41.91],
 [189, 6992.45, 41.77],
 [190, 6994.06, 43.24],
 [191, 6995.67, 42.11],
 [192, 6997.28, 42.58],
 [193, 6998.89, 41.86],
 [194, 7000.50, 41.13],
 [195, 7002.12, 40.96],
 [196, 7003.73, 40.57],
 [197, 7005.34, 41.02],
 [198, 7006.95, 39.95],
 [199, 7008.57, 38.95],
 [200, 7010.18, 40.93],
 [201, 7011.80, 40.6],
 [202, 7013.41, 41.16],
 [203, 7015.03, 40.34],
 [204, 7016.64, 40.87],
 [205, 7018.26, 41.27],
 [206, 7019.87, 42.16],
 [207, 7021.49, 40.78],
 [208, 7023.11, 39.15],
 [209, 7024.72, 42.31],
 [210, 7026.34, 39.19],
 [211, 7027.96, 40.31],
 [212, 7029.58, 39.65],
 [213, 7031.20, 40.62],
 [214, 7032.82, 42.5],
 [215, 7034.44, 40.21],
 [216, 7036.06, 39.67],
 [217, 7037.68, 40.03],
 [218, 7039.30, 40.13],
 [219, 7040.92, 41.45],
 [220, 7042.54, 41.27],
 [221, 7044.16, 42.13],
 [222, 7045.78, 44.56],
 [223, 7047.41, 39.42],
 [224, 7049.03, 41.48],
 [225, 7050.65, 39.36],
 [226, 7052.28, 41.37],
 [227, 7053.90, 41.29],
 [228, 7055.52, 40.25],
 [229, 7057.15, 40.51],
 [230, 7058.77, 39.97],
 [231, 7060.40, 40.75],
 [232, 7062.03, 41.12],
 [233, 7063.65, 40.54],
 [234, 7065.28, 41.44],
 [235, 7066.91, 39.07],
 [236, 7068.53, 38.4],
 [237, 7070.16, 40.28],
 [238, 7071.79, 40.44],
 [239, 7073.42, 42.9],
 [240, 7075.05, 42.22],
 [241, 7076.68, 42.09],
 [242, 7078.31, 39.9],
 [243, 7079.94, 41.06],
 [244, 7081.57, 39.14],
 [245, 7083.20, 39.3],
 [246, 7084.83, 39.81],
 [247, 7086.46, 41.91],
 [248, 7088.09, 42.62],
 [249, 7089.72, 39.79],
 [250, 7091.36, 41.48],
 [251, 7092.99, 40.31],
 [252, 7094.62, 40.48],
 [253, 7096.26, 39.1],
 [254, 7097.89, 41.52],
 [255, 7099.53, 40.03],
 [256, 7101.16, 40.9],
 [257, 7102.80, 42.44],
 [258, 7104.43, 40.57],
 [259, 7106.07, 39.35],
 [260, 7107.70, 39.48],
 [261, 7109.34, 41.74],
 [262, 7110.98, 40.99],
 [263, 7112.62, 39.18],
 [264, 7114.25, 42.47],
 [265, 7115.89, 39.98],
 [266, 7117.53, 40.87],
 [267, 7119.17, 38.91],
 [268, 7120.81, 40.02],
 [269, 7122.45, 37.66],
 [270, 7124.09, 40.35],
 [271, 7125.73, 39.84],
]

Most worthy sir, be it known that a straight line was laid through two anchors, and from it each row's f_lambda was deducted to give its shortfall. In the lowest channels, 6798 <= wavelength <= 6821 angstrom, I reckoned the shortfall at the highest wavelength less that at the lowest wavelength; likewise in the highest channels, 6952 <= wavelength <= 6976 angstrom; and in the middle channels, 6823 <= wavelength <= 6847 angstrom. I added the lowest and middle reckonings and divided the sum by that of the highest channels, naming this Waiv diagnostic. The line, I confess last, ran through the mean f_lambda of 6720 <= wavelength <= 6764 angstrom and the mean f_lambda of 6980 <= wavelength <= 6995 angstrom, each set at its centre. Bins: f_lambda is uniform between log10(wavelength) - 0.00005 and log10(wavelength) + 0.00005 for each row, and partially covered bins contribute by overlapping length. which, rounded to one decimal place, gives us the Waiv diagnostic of -0.9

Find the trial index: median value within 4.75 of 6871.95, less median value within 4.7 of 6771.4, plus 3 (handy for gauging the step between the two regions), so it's 1.2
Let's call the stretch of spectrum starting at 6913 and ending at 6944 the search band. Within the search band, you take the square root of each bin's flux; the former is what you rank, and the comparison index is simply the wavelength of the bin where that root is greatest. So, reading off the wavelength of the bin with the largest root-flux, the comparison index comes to 6934.73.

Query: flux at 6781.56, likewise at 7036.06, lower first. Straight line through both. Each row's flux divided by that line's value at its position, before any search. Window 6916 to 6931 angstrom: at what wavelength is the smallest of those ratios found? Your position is 6925.15 angstrom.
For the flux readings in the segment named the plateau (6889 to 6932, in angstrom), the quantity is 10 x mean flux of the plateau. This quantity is 415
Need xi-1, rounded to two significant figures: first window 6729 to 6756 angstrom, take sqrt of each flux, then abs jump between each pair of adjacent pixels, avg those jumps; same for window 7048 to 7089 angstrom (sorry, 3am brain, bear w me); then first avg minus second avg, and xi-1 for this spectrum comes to -0.0018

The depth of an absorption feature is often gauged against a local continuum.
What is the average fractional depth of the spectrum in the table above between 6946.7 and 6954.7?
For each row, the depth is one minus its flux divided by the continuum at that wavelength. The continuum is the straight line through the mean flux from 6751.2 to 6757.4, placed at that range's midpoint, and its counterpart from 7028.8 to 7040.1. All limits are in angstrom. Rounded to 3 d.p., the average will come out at 0.017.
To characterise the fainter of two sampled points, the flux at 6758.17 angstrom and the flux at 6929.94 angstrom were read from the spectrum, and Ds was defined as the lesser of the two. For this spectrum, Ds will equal 40.9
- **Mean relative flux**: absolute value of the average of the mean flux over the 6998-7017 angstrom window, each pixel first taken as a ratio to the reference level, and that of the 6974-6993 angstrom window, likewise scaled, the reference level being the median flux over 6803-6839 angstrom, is 0.95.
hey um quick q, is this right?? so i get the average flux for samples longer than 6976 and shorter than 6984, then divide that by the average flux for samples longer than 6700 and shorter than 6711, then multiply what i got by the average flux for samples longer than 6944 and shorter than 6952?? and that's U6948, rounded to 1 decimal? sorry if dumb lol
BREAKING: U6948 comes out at 38.2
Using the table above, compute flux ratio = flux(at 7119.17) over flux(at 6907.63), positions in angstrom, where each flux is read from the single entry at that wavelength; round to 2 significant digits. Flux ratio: 0.88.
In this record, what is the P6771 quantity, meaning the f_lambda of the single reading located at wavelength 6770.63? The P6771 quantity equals 42.54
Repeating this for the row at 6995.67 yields 42.11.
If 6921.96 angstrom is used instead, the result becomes 41.91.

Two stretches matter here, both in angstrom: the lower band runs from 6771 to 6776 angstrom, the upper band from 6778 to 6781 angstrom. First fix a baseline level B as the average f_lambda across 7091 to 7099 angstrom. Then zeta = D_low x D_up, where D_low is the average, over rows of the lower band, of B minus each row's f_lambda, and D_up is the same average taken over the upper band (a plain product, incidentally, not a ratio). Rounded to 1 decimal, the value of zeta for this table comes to 5.0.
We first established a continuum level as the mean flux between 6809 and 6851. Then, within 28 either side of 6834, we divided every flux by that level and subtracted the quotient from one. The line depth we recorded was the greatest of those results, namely 0.072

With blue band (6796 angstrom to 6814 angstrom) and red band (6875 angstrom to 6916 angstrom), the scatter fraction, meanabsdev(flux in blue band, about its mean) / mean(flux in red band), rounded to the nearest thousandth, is 0.019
